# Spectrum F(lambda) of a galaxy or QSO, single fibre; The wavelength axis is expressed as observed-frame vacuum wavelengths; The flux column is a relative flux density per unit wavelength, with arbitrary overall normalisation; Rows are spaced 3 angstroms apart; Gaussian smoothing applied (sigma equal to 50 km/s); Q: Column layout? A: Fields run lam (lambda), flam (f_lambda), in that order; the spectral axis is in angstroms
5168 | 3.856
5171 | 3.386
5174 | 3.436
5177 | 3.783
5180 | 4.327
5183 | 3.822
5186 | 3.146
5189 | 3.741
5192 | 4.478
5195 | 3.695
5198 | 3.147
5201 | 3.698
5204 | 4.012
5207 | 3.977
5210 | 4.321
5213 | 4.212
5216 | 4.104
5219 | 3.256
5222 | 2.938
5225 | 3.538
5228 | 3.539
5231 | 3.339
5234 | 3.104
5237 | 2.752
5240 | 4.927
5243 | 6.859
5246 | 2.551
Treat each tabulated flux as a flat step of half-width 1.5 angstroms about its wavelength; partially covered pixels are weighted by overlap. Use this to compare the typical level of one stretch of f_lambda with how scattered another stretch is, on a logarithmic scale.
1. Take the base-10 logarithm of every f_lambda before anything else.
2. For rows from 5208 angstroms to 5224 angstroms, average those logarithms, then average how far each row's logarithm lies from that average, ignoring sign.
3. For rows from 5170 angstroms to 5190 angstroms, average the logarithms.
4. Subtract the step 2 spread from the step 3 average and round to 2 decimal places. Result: 0.50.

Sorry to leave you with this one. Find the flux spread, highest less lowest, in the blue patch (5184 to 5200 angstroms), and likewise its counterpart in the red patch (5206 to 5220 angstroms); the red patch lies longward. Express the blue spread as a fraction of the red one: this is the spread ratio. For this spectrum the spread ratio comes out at 1.3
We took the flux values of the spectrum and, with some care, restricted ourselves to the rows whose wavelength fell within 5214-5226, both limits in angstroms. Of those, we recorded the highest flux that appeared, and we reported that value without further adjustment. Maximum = 4.104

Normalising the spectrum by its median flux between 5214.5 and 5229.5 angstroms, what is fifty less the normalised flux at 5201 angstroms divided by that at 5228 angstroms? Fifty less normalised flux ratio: 49.0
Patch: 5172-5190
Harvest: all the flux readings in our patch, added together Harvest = 22.3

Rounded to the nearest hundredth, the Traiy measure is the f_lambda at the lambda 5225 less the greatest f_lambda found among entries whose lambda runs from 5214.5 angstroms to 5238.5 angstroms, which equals -0.57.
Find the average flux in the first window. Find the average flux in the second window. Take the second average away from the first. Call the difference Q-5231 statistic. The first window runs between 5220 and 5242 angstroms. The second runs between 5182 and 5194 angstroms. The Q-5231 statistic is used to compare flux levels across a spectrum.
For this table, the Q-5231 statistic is -0.3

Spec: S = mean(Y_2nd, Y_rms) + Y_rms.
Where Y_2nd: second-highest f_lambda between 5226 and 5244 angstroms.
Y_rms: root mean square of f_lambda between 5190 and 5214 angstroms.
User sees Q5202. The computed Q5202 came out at 8.41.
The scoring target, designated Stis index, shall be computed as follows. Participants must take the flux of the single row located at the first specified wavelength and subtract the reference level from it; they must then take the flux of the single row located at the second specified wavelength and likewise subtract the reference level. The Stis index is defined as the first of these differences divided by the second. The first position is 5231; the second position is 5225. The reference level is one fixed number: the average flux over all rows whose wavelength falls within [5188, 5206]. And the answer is 1.8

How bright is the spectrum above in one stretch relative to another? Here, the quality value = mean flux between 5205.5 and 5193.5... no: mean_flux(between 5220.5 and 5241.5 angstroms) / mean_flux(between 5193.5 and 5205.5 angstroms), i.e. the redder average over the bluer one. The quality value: 0.95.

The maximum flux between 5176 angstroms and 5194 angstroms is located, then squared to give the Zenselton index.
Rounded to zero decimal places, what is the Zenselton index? 20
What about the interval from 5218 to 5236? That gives 13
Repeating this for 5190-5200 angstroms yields 20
